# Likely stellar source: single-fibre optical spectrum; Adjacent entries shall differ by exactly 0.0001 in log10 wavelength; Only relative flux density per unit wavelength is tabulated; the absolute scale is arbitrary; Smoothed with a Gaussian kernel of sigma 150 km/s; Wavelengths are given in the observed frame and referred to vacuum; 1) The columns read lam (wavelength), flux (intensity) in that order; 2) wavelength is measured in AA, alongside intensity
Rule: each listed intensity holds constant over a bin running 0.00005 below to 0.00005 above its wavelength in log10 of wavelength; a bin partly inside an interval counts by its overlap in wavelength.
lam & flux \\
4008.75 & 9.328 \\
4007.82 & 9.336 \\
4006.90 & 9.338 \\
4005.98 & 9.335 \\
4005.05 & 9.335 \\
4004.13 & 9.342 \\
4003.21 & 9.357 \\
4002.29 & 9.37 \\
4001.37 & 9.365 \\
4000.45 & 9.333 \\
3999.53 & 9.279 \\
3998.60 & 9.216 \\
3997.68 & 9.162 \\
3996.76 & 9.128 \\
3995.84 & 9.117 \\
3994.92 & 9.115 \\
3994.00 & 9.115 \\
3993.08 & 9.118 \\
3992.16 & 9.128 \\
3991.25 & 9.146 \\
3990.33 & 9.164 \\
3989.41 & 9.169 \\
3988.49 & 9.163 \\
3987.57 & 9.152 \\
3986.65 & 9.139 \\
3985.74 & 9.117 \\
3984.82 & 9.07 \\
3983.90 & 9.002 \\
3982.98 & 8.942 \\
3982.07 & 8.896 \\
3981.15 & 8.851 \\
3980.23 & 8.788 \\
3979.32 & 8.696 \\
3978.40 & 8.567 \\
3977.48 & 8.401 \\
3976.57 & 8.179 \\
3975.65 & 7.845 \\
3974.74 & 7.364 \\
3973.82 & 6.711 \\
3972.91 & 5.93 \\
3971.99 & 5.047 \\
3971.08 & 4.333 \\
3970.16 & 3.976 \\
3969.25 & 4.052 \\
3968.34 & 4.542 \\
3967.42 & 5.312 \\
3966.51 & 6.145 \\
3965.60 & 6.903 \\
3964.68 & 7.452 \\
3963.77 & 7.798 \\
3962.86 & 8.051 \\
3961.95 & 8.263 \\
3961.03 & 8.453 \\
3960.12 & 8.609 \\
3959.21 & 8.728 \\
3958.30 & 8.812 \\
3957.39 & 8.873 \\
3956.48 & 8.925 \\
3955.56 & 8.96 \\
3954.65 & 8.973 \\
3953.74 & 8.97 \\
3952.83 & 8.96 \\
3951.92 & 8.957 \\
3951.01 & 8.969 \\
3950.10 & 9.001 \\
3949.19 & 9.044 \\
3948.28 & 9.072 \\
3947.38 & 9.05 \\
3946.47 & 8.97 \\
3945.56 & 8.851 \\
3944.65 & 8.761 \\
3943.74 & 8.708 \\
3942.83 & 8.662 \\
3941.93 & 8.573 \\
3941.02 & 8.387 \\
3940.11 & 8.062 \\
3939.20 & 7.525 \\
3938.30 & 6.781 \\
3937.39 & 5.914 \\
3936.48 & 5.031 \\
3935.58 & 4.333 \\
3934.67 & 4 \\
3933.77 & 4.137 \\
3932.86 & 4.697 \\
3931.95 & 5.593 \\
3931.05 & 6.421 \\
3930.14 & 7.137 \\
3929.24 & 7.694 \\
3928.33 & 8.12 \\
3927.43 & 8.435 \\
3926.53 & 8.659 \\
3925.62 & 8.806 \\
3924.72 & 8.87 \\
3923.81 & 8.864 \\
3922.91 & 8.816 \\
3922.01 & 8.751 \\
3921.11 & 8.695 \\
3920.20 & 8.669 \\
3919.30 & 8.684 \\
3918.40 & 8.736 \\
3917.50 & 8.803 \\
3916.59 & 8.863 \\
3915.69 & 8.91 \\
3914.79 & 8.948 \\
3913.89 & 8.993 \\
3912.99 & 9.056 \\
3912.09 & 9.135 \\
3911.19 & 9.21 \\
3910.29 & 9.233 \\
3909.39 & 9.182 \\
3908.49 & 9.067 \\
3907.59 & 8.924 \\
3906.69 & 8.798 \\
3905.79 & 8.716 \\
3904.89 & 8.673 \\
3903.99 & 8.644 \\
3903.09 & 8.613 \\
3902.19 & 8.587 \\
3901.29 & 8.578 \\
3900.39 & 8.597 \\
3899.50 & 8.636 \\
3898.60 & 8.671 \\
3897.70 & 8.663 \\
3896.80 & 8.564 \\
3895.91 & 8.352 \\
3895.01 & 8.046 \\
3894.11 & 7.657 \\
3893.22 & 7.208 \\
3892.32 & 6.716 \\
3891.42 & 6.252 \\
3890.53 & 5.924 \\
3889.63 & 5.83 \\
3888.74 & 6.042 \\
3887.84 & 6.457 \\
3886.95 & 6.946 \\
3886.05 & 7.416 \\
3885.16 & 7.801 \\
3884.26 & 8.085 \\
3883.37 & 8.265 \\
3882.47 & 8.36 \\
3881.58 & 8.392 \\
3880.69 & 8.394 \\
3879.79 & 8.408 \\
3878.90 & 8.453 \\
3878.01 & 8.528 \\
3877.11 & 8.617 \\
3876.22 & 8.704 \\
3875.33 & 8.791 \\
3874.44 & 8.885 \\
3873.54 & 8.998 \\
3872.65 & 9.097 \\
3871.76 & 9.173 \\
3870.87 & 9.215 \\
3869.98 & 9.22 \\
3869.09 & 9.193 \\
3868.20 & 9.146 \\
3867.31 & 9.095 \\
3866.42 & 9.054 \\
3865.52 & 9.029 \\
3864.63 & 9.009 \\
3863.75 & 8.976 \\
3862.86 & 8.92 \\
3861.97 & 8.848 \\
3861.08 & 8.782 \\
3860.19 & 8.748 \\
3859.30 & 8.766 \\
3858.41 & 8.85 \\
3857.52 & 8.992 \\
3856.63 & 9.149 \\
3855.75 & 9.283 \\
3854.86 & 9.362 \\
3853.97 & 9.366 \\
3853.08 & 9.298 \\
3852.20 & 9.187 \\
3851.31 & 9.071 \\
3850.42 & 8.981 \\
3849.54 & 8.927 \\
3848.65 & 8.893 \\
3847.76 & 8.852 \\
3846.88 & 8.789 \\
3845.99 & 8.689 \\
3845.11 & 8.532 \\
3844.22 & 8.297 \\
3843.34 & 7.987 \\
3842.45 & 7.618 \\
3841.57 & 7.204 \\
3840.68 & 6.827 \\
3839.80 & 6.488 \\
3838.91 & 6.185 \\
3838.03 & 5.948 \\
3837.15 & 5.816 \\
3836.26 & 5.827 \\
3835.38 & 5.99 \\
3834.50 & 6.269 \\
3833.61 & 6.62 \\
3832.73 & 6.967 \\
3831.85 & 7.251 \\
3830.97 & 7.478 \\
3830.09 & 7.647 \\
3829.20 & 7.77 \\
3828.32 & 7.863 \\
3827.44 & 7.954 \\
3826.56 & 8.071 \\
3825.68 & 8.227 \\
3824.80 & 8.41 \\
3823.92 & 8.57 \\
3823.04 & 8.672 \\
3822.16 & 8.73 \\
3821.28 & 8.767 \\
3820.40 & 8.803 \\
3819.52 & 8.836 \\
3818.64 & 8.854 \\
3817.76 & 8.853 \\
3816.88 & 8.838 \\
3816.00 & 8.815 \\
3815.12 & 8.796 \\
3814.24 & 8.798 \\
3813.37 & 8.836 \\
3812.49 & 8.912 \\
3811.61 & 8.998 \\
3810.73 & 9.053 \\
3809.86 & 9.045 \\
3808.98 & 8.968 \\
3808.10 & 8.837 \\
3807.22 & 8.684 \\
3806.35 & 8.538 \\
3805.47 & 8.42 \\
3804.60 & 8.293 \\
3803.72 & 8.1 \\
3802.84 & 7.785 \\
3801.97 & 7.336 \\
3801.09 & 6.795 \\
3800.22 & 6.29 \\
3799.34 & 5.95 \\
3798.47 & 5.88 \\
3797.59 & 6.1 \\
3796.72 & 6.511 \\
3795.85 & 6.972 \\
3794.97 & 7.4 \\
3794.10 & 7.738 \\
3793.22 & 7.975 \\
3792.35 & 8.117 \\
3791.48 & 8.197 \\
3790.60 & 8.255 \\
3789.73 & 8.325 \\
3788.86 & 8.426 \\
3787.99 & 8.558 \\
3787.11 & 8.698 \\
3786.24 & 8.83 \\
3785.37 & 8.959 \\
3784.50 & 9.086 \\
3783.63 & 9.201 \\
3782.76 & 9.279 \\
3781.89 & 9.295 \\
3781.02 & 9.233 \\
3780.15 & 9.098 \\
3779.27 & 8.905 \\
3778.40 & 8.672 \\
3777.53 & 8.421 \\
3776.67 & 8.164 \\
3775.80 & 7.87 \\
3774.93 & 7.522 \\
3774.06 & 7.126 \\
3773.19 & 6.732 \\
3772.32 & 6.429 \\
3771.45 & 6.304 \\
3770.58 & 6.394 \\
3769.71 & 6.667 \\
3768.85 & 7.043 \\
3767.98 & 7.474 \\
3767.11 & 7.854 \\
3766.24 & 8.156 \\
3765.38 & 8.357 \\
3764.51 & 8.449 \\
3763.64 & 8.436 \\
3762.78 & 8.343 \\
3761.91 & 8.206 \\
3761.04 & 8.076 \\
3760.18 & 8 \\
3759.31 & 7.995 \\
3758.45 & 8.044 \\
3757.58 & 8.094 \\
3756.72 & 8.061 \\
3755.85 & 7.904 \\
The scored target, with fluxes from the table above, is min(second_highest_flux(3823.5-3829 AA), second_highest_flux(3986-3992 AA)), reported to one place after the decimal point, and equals 8.4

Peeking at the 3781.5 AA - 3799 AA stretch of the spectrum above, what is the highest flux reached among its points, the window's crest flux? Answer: 9.295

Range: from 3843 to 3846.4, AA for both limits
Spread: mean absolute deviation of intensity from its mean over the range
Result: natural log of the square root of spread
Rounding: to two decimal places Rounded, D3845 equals -0.73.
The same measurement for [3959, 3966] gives -0.36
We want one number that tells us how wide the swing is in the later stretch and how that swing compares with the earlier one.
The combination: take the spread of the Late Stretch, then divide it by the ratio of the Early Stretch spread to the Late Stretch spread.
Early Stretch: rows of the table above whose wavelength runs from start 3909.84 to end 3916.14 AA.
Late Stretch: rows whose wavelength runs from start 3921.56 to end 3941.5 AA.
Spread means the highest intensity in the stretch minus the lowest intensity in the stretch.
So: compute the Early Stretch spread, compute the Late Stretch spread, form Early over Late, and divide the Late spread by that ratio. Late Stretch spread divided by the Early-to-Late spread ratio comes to 73.4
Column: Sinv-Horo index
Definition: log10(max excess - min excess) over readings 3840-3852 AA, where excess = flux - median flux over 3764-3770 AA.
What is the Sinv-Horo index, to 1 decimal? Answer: 0.4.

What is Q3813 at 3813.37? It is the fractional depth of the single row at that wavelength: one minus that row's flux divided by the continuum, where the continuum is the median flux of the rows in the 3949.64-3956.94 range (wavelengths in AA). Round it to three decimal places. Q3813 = 0.014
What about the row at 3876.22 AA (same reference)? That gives 0.029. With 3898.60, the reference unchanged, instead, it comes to 0.033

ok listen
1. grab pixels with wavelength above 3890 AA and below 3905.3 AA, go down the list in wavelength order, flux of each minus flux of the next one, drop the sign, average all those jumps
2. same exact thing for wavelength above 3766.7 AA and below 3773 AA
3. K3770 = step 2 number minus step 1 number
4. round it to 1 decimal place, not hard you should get 0.1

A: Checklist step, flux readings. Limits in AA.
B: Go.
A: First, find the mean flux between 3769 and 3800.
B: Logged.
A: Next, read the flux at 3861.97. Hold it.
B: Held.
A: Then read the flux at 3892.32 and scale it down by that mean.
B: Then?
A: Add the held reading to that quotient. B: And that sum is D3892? 9.7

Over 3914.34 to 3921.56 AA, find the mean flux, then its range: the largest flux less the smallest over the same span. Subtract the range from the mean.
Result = 8.51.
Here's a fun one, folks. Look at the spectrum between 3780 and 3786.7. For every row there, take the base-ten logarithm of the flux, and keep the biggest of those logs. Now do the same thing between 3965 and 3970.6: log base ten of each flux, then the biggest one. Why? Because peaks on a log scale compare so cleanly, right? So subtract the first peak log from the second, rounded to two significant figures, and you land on -0.13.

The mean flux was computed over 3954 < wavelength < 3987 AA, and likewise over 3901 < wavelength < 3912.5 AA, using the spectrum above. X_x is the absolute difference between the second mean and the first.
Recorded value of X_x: 1.2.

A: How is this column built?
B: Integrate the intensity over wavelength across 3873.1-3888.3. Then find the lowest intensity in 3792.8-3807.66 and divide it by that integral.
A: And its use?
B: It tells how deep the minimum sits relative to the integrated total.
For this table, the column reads 0.0472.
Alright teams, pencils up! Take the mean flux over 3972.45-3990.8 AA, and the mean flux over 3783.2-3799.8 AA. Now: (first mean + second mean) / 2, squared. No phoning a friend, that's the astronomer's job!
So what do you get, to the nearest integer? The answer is 67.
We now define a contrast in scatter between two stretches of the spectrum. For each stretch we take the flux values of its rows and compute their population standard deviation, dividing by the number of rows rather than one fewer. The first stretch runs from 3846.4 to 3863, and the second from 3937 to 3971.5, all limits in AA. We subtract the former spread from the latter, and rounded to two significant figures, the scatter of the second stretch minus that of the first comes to 1.3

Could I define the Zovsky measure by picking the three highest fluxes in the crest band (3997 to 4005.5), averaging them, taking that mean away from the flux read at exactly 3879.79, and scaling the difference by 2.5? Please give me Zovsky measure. -2.4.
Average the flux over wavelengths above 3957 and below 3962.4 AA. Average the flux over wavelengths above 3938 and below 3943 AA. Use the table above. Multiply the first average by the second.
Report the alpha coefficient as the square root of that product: 8.3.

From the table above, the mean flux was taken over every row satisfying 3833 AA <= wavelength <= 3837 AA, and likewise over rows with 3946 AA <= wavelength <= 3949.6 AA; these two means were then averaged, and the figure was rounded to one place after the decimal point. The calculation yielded 7.6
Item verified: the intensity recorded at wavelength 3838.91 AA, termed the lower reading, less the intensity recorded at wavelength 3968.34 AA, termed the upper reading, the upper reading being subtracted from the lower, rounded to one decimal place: 1.6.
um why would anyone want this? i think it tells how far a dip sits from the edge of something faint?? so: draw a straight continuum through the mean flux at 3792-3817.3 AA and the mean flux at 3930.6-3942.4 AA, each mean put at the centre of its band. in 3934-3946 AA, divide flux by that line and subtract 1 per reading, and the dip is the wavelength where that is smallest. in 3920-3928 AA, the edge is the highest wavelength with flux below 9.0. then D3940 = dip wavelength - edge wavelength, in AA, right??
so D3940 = 7.2 AA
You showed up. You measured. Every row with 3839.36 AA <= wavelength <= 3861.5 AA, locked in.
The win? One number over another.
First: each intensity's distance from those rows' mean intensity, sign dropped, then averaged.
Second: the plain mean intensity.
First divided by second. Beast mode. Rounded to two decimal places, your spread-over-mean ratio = 0.07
